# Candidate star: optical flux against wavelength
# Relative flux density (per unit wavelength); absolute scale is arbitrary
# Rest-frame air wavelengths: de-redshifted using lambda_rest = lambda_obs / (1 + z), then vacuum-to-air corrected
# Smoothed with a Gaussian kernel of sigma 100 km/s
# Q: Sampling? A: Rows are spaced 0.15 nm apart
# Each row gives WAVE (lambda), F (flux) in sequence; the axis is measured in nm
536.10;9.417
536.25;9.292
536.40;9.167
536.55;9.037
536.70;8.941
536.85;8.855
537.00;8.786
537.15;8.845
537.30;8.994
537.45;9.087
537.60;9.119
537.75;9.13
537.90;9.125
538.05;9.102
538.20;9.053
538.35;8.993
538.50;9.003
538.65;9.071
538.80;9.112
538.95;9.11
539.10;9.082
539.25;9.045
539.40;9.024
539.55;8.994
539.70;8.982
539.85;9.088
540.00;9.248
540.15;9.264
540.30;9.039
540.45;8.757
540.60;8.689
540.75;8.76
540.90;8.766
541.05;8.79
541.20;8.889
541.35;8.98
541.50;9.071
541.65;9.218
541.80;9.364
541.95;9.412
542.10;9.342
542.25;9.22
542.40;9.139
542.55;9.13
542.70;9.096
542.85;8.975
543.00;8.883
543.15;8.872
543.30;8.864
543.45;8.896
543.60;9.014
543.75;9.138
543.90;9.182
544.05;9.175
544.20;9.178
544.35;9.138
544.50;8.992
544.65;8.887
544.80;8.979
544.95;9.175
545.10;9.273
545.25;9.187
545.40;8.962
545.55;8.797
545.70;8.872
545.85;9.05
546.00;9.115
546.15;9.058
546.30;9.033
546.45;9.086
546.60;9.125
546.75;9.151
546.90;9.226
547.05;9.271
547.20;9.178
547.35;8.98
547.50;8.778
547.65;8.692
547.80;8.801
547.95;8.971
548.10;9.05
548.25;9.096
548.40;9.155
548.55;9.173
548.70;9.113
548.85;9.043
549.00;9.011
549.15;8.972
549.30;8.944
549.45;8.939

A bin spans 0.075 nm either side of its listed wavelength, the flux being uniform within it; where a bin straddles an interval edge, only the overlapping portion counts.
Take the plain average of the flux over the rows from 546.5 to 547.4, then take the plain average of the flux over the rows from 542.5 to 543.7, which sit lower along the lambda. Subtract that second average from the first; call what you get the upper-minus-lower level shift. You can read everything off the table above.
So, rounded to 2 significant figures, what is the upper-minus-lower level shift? 0.19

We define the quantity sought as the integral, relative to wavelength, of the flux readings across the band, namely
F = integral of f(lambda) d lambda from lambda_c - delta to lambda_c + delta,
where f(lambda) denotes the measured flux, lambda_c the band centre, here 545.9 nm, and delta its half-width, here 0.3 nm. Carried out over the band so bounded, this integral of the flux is 5.41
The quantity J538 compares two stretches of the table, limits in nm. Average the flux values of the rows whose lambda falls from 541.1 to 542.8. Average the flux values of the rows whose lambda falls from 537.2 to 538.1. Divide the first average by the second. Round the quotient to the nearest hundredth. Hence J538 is 1.01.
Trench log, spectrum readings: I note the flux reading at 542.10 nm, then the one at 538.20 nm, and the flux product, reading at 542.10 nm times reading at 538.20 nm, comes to 84.6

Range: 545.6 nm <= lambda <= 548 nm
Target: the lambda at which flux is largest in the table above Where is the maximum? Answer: 547.05 nm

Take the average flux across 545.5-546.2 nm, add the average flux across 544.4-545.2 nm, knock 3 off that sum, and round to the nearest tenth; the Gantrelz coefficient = 15.0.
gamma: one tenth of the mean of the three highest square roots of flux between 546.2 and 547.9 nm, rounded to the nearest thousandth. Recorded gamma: 0.304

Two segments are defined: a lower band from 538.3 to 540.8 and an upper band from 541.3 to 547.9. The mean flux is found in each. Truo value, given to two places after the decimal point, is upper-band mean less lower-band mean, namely 0.05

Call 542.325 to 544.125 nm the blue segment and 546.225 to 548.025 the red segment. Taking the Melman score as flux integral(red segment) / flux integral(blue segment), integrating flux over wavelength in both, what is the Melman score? 1.00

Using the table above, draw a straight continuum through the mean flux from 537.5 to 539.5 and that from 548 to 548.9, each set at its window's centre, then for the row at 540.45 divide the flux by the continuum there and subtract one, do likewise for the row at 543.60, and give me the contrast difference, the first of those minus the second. -0.027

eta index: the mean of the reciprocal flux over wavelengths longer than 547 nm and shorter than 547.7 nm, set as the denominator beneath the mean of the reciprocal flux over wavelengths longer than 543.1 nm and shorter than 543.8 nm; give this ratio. 1.00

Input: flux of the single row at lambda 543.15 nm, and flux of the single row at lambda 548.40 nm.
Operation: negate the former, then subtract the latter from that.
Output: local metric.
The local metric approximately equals -18.03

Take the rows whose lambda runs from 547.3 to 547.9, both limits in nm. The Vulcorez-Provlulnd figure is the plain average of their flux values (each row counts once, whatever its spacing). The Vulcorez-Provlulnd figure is 8.81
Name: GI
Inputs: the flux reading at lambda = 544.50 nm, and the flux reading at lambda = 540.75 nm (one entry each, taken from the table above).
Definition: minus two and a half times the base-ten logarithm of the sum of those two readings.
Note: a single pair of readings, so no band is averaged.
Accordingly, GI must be -3.12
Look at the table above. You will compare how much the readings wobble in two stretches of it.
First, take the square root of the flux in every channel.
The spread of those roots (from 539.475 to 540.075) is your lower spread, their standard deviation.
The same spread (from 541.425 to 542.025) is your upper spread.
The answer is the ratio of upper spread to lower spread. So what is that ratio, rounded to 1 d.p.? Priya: 1.2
